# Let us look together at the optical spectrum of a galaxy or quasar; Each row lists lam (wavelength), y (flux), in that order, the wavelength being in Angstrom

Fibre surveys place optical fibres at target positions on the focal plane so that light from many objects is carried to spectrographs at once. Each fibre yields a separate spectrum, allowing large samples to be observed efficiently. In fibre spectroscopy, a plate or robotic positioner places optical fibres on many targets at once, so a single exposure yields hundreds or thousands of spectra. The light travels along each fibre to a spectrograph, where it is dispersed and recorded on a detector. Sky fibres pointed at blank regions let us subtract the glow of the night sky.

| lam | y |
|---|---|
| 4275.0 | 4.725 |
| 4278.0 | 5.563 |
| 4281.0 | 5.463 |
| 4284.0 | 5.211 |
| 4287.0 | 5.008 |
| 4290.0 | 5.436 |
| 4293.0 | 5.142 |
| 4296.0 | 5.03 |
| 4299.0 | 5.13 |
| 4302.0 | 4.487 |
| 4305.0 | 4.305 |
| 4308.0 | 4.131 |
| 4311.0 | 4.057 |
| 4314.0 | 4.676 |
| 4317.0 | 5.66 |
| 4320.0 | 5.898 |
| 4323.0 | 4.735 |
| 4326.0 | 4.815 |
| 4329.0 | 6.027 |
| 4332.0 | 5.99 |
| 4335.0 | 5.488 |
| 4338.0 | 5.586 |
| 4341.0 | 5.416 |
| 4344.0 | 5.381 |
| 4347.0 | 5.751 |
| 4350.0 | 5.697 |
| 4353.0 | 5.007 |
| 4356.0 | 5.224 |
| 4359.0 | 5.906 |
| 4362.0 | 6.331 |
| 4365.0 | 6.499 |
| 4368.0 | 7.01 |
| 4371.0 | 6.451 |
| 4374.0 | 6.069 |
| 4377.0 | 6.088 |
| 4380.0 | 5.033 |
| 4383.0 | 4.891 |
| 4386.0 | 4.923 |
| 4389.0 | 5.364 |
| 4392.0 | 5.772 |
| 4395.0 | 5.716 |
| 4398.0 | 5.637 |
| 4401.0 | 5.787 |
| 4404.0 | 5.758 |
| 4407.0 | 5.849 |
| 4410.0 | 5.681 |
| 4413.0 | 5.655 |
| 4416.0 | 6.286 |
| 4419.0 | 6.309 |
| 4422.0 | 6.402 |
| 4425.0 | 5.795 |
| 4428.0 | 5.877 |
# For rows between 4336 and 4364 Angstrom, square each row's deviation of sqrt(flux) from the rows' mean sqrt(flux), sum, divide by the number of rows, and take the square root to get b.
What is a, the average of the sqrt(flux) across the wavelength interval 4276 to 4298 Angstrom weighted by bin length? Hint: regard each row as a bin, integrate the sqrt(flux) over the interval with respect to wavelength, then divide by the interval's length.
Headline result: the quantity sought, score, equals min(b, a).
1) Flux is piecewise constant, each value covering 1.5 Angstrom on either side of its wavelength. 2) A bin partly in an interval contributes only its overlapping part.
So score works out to 0.08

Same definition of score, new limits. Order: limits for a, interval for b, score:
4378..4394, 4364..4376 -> 0.07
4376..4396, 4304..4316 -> 0.06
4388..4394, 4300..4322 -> 0.15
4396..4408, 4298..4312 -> 0.09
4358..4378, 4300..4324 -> 0.14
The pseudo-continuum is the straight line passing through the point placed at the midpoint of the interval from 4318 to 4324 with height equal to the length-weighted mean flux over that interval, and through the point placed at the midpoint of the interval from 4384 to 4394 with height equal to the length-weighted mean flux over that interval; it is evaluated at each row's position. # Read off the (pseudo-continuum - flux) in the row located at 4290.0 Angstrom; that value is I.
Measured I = -0.02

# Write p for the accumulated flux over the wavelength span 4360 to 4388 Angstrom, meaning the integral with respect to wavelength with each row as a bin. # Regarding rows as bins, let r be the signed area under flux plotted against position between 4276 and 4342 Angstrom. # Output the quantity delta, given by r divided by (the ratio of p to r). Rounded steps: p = 166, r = 339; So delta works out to 696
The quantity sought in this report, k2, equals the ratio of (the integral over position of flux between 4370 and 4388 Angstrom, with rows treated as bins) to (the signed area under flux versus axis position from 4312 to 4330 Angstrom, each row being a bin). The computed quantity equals 1.06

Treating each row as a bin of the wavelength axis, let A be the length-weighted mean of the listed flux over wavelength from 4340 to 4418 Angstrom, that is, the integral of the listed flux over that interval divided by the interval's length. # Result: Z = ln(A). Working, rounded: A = 5.7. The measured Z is 1.75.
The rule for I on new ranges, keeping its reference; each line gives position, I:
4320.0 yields -0.50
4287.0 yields 0.41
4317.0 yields -0.26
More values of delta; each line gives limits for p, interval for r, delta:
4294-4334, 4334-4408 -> 891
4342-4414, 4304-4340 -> 83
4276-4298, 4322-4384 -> 1081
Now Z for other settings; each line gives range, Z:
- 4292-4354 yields 1.64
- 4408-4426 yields 1.80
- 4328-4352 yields 1.73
